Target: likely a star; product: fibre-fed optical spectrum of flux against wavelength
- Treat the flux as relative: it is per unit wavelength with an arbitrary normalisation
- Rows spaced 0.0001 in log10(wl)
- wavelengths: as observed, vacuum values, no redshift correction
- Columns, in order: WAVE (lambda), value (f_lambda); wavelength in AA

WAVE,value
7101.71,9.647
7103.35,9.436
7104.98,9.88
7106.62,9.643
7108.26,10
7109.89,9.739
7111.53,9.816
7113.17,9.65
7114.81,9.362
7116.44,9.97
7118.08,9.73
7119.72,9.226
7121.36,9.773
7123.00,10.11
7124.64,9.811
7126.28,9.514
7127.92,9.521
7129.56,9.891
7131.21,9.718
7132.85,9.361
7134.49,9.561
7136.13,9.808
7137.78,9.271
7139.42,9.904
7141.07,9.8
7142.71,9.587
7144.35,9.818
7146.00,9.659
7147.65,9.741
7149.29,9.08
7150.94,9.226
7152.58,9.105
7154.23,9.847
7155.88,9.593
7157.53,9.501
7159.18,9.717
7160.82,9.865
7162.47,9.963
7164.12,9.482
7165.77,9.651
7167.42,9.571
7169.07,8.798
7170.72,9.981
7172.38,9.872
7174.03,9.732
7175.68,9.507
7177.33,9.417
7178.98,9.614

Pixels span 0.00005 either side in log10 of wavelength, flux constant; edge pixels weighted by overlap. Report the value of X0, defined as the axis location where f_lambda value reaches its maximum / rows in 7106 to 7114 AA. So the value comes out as 7108.26 AA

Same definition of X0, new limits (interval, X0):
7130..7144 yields 7139.42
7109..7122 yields 7116.44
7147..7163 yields 7162.47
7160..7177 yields 7170.72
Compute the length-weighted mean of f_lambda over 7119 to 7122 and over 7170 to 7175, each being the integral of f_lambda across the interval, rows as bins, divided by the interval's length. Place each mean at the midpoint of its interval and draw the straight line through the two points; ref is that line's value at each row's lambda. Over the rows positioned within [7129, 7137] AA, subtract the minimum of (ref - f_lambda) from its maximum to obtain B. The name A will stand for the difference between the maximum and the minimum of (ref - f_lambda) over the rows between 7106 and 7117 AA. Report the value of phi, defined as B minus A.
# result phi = -0.13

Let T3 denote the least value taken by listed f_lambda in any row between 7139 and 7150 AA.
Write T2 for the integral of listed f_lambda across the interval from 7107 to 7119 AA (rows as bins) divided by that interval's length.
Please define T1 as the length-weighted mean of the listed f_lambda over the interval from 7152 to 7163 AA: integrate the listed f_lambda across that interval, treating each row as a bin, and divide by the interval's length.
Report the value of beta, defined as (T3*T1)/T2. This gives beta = 9.0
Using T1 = 9.66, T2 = 9.75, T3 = 9.08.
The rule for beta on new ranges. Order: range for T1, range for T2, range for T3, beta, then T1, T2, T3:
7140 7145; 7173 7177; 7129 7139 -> 9.4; 9.75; 9.62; 9.271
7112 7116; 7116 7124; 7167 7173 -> 8.7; 9.59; 9.75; 8.798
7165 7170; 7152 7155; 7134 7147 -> 9.1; 9.35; 9.49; 9.271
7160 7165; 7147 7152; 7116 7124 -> 9.7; 9.77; 9.34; 9.226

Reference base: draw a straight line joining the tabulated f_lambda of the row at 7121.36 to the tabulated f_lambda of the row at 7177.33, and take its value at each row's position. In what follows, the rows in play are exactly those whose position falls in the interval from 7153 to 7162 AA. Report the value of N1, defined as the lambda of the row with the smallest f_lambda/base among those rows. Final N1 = 7157.53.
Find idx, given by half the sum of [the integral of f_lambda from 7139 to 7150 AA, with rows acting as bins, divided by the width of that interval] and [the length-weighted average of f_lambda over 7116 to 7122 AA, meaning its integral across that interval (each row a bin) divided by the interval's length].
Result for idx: 9.65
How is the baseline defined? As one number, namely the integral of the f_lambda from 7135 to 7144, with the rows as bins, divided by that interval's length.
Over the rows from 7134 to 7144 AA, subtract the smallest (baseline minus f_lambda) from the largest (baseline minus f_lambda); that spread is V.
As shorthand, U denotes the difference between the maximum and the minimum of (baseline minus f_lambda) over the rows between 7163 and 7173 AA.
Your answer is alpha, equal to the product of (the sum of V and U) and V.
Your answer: 1.15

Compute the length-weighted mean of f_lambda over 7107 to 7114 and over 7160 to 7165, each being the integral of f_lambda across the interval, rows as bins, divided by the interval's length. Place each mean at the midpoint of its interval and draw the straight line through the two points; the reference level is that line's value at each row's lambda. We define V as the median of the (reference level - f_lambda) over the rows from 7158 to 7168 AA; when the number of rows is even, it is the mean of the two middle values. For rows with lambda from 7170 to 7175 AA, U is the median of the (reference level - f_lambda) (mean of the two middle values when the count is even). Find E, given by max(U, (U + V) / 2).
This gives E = -0.01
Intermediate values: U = -0.10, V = 0.09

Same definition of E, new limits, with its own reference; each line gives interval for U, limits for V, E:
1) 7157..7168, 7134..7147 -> 0.12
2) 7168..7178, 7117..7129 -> 0.15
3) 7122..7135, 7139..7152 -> 0.14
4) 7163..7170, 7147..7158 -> 0.26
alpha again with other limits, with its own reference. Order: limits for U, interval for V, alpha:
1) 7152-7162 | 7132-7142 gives 0.88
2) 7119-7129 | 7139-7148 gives 0.38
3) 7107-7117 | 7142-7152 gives 1.02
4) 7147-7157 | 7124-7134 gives 0.69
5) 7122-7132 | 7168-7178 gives 2.10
